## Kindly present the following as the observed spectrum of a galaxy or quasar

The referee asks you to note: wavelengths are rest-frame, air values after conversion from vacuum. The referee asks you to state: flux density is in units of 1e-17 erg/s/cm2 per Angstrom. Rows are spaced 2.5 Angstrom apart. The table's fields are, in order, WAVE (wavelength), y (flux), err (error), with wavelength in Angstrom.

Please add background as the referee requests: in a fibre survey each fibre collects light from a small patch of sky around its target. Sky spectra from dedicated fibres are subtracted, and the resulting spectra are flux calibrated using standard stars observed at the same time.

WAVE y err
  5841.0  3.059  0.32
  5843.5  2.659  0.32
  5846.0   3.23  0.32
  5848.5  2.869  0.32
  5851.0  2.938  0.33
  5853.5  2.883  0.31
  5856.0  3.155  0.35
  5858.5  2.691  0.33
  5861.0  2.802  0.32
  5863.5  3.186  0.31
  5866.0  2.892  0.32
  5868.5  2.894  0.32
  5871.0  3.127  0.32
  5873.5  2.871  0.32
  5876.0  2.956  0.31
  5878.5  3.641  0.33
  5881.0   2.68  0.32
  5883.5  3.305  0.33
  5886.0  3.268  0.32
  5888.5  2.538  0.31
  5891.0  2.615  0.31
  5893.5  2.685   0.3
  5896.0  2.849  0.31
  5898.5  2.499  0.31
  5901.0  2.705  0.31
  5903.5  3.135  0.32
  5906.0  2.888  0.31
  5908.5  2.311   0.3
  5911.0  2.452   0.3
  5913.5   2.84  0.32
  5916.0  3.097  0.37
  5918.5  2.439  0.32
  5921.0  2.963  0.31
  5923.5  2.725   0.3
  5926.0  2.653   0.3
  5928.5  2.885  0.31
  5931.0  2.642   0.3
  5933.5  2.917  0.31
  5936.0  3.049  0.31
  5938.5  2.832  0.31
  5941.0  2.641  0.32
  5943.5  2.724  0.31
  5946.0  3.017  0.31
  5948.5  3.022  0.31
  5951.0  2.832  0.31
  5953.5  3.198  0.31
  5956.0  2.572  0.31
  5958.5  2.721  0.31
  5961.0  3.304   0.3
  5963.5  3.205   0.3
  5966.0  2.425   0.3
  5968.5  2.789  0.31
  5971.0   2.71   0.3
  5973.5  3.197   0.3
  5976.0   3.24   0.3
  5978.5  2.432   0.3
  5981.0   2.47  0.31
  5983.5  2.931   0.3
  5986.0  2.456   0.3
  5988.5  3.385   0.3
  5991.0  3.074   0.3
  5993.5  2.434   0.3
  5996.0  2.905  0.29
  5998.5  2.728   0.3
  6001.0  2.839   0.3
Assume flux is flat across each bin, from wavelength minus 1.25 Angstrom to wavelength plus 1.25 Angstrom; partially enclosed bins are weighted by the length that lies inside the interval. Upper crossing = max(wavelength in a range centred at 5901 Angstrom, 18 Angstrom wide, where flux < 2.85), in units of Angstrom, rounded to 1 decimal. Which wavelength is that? 5908.5 Angstrom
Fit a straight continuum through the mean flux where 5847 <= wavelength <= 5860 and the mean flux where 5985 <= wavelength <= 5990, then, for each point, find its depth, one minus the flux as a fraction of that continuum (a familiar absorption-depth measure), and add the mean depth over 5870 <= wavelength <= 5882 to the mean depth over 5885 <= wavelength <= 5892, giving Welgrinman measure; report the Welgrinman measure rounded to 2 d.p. -0.01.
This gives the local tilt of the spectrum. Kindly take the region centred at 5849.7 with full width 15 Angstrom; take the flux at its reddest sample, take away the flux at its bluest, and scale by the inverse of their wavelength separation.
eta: 0.040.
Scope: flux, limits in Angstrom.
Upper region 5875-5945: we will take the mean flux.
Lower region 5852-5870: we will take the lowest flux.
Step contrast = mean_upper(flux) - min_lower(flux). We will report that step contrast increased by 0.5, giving 0.63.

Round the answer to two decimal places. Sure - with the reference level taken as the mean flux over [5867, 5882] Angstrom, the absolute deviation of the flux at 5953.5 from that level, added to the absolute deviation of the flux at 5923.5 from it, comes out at 0.47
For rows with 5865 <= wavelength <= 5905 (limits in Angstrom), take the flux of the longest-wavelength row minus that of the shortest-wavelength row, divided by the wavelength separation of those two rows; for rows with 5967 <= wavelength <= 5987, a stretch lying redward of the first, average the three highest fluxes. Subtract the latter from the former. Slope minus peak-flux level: -3.12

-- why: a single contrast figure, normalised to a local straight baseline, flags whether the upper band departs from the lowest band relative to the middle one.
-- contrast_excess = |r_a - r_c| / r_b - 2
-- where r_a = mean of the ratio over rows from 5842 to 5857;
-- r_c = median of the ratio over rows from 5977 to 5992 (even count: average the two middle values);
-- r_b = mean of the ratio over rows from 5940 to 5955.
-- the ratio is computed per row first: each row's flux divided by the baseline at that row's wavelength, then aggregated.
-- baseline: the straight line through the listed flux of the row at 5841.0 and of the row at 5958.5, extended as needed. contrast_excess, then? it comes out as -1.96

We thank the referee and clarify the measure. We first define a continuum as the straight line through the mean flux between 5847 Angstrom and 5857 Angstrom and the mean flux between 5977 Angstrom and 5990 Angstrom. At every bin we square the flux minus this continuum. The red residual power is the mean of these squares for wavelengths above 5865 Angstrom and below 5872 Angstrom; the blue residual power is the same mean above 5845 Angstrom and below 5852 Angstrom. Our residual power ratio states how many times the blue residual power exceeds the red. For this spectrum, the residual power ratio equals 1.8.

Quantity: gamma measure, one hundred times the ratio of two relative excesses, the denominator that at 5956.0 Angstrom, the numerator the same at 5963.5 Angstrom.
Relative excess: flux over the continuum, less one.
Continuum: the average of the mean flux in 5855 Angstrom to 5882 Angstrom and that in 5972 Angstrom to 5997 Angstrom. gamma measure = -81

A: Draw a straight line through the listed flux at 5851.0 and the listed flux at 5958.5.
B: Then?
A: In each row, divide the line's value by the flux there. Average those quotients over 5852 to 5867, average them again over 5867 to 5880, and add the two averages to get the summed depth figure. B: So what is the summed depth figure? 1.94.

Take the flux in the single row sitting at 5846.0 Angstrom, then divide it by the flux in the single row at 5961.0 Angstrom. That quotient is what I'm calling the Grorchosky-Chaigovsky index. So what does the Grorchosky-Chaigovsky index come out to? 0.98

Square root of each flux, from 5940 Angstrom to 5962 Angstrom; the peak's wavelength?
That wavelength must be 5961.0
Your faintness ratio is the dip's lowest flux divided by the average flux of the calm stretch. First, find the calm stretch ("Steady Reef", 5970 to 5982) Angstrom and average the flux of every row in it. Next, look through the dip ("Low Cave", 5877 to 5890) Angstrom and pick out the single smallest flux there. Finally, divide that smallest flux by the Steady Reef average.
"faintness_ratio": 0.90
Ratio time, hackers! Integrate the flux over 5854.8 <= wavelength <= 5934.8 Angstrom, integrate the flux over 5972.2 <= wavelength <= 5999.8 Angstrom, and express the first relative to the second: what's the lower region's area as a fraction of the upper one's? 2.9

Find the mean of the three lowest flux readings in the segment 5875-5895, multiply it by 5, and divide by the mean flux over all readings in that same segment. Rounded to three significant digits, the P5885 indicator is 4.41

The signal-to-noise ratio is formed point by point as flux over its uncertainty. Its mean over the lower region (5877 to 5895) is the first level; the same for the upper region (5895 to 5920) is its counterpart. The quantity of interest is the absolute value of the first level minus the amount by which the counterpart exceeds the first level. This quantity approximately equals 10.0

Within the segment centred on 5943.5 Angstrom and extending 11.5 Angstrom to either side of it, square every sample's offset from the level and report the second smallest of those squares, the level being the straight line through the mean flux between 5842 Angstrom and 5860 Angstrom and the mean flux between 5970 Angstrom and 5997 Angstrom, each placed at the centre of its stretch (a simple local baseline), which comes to 0.0012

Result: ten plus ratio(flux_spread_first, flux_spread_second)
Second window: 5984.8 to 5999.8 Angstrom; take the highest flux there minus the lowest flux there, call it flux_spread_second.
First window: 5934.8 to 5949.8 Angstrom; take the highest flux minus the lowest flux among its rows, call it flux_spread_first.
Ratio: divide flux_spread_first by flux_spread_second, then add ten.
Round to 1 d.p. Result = 10.4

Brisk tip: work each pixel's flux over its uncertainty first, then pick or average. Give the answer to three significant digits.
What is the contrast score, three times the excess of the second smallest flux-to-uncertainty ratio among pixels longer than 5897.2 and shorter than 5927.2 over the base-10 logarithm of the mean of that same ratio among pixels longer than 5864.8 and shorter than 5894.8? 20.2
